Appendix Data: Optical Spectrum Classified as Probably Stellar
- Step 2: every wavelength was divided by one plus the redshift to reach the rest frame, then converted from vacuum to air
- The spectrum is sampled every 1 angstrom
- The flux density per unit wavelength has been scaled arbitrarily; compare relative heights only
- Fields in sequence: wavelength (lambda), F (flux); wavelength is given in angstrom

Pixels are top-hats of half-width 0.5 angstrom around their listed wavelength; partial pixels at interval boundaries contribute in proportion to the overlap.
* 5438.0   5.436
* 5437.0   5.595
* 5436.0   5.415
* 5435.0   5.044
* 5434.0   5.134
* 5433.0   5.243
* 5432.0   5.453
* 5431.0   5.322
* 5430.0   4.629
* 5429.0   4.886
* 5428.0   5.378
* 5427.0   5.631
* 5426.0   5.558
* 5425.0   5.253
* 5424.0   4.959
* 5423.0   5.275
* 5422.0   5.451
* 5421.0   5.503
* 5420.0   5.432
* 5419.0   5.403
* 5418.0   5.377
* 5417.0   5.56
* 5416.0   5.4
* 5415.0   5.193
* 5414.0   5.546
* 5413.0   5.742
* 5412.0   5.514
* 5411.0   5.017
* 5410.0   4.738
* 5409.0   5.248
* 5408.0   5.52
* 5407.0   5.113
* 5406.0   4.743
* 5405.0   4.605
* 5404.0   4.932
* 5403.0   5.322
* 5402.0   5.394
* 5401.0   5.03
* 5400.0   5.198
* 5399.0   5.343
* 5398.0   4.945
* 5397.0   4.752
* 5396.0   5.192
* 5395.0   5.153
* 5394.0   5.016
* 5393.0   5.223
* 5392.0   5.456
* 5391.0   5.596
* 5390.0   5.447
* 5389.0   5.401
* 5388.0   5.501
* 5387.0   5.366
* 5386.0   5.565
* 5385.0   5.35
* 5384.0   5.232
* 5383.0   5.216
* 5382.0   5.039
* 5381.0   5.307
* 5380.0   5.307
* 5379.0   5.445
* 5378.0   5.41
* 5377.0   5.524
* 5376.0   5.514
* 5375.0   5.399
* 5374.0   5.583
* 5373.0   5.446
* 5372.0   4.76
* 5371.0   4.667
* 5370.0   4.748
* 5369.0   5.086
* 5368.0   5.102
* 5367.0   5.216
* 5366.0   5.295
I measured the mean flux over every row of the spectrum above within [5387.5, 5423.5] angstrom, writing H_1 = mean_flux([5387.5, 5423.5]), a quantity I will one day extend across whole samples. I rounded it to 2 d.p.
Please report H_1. 5.26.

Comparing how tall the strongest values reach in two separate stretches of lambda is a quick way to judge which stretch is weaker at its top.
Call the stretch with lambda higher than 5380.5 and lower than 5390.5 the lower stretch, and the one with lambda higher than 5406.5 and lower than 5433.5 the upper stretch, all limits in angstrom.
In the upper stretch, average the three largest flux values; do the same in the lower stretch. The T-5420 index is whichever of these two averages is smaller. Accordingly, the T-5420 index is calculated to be 5.50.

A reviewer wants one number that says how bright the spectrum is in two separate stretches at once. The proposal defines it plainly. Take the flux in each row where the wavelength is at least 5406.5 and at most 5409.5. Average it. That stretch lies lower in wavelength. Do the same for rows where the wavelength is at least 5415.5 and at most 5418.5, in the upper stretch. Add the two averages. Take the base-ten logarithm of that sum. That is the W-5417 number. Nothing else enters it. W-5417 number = 1.03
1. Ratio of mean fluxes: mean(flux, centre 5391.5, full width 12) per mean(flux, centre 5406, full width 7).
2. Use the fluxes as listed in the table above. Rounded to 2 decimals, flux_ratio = 1.05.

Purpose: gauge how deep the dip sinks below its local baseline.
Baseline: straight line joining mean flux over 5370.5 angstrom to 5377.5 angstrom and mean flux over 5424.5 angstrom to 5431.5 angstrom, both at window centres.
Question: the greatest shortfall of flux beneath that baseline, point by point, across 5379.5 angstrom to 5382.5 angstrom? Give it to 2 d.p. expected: 0.23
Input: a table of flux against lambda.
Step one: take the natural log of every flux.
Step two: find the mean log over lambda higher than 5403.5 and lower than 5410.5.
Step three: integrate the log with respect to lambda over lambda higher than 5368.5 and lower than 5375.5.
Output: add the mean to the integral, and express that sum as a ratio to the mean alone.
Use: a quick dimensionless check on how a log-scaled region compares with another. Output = 8.1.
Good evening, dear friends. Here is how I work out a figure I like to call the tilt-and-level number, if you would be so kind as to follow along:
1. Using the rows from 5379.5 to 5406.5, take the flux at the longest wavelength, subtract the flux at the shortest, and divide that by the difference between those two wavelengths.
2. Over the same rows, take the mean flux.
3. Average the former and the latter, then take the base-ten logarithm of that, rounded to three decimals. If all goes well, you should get 0.414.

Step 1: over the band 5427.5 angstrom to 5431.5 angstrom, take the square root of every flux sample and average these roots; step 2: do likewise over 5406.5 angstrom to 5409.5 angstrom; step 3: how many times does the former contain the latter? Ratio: 0.98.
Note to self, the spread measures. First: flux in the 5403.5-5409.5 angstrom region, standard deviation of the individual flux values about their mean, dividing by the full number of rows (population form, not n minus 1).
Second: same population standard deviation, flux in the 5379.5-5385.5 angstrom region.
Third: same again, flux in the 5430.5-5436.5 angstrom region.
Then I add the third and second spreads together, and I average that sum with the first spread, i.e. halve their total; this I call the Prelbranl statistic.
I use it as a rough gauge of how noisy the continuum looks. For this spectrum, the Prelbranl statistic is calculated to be 0.277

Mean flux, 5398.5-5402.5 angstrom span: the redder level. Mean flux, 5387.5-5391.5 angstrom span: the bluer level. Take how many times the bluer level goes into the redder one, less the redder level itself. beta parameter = -4.29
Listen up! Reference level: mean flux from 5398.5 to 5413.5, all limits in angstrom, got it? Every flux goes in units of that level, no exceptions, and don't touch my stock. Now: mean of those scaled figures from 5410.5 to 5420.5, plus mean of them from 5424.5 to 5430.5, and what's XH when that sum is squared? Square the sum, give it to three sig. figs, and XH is 4.25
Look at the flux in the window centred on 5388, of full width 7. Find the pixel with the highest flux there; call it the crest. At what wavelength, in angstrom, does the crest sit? 5391.0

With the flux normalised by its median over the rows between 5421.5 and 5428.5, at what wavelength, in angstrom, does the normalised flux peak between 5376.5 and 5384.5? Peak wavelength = 5377.0 angstrom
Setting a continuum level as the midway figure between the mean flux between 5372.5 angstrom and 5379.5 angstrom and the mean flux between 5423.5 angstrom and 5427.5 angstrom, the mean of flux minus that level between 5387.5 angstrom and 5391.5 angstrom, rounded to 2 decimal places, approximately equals 0.07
